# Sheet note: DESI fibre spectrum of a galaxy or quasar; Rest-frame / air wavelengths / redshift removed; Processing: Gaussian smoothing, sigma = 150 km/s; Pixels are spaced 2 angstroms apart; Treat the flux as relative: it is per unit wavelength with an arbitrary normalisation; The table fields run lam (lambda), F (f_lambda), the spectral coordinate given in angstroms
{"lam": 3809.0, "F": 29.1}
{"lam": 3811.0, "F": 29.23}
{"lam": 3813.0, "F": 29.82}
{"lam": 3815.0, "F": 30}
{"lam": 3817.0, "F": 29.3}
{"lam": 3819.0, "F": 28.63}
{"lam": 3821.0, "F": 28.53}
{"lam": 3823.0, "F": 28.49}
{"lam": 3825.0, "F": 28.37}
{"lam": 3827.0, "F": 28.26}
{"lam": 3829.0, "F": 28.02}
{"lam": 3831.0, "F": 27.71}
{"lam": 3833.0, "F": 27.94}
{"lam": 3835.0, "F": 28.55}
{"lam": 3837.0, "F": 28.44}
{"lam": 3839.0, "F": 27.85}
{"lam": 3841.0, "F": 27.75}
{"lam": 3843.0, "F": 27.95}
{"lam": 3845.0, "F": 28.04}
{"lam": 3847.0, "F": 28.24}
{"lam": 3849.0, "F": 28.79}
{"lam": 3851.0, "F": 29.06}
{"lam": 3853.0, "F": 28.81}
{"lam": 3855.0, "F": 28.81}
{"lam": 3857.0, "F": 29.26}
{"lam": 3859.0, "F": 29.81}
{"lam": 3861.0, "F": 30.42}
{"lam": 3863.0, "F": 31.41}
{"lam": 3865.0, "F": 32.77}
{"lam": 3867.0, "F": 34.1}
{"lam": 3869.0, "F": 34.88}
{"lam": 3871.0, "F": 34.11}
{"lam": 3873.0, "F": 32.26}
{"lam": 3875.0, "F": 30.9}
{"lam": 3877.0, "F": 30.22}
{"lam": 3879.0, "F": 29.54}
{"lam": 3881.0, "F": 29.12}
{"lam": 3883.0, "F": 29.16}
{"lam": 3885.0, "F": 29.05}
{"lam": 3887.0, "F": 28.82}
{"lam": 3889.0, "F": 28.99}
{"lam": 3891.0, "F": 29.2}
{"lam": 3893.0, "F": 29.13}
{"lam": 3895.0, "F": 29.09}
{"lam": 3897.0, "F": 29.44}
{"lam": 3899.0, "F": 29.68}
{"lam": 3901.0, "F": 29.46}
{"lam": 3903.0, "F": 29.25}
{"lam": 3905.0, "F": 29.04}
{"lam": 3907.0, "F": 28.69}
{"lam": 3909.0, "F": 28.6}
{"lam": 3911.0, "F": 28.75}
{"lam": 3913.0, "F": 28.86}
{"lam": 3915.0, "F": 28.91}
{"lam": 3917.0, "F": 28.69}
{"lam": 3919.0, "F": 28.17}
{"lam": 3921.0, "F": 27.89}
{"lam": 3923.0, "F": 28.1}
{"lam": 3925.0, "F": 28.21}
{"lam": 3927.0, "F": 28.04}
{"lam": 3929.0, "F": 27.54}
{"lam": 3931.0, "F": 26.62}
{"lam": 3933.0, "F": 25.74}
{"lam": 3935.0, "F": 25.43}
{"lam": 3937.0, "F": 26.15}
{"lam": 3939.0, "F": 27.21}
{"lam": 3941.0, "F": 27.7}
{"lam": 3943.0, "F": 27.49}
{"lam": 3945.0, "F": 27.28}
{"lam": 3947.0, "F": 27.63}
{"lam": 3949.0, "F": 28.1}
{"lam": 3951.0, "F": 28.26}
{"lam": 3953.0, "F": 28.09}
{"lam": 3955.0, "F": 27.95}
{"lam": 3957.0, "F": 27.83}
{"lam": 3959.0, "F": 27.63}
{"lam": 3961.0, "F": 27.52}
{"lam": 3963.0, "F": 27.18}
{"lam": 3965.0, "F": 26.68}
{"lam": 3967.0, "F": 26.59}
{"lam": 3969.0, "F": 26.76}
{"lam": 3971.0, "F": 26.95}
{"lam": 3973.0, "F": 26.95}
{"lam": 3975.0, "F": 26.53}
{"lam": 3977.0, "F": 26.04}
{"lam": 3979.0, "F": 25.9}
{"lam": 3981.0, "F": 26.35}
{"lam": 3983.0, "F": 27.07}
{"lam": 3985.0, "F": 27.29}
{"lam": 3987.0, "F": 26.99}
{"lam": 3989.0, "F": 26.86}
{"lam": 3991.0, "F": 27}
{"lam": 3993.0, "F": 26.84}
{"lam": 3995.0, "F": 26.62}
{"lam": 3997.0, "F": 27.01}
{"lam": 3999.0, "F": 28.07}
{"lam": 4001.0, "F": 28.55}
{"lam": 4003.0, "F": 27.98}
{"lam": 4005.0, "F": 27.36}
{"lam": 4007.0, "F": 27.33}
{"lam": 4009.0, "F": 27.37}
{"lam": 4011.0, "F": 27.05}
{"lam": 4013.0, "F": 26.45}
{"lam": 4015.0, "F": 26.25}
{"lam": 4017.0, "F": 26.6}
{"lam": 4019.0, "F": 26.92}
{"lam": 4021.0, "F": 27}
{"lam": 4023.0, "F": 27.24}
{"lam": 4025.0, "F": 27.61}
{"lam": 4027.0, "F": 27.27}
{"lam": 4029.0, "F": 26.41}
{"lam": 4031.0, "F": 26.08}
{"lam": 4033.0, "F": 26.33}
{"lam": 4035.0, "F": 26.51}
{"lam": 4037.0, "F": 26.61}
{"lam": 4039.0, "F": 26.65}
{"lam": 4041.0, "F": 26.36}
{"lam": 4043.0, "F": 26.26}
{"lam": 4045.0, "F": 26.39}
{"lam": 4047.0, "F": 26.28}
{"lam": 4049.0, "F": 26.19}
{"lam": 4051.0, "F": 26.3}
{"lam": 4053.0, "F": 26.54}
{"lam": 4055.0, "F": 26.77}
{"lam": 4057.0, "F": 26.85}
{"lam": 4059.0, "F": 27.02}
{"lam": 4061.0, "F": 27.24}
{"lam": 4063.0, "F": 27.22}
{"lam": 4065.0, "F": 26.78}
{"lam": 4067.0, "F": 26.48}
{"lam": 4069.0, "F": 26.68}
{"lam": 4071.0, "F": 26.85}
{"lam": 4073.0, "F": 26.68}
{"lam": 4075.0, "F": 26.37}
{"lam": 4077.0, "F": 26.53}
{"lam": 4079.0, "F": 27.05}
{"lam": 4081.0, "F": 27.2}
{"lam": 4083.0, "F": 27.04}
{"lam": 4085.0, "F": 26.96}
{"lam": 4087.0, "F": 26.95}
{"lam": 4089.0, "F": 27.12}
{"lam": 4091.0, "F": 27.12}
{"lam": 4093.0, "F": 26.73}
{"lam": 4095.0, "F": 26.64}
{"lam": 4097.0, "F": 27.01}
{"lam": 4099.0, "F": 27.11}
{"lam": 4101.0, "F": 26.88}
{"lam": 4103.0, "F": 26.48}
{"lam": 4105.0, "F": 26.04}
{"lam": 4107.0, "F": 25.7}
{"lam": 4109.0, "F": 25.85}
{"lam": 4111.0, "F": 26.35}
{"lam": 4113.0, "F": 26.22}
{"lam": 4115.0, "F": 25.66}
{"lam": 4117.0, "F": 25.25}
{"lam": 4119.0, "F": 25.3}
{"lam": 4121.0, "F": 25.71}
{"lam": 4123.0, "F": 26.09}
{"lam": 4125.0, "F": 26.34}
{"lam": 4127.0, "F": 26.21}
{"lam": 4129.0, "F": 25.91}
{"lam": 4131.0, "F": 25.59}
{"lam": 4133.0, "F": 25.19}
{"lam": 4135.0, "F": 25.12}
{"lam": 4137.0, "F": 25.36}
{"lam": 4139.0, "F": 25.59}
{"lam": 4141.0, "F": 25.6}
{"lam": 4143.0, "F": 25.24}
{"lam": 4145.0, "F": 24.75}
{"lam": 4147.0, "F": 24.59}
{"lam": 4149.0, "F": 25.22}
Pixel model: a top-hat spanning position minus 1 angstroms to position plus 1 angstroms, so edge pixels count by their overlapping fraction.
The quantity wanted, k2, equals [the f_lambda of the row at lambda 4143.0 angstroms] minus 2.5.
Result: 22.7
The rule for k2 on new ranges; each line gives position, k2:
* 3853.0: 26.3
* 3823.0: 26.0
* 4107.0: 23.2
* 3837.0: 25.9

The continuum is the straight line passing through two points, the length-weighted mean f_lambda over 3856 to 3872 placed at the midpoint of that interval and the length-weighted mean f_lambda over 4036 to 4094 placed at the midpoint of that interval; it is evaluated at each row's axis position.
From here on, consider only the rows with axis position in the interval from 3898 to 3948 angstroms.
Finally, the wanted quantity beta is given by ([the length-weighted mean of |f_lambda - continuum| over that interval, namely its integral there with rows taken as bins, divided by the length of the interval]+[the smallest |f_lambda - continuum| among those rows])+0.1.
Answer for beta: 4.1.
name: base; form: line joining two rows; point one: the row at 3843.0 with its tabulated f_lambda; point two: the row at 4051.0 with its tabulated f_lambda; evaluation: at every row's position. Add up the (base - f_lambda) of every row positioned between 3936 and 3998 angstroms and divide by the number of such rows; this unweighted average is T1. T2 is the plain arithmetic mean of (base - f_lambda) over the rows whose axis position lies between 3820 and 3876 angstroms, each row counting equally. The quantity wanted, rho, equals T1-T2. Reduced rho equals 1.6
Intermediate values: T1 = -0.1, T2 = -1.72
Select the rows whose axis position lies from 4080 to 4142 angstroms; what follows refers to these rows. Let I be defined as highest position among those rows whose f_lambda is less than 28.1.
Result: 4141.0 angstroms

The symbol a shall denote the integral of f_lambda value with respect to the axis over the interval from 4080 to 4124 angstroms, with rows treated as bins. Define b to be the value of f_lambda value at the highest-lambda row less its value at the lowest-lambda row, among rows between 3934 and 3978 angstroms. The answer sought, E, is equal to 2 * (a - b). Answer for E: 2324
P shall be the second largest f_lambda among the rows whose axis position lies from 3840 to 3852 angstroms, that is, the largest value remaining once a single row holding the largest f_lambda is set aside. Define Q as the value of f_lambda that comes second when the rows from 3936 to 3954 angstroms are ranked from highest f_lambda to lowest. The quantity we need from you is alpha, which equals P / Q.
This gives 1.02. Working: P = 28.79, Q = 28.1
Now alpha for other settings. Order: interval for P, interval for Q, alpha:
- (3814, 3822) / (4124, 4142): 1.12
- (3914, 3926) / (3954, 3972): 1.03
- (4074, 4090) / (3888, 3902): 0.92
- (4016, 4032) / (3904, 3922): 0.94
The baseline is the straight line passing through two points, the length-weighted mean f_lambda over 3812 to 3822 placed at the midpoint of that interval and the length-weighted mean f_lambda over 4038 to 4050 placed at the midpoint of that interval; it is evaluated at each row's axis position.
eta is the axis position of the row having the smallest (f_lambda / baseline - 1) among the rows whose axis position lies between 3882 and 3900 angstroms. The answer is 3887.0 angstroms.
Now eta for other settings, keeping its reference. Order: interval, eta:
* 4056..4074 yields 4067.0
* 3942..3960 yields 3945.0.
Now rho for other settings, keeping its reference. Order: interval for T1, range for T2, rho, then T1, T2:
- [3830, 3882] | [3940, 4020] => -1.7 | -2.0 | -0.31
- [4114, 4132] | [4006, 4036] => 0.2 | -0.1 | -0.29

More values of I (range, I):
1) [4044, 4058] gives 4057.0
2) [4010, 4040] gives 4039.0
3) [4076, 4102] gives 4101.0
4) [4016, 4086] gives 4085.0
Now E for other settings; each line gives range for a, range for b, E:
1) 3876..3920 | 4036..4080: 2559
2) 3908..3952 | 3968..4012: 2437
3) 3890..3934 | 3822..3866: 2500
